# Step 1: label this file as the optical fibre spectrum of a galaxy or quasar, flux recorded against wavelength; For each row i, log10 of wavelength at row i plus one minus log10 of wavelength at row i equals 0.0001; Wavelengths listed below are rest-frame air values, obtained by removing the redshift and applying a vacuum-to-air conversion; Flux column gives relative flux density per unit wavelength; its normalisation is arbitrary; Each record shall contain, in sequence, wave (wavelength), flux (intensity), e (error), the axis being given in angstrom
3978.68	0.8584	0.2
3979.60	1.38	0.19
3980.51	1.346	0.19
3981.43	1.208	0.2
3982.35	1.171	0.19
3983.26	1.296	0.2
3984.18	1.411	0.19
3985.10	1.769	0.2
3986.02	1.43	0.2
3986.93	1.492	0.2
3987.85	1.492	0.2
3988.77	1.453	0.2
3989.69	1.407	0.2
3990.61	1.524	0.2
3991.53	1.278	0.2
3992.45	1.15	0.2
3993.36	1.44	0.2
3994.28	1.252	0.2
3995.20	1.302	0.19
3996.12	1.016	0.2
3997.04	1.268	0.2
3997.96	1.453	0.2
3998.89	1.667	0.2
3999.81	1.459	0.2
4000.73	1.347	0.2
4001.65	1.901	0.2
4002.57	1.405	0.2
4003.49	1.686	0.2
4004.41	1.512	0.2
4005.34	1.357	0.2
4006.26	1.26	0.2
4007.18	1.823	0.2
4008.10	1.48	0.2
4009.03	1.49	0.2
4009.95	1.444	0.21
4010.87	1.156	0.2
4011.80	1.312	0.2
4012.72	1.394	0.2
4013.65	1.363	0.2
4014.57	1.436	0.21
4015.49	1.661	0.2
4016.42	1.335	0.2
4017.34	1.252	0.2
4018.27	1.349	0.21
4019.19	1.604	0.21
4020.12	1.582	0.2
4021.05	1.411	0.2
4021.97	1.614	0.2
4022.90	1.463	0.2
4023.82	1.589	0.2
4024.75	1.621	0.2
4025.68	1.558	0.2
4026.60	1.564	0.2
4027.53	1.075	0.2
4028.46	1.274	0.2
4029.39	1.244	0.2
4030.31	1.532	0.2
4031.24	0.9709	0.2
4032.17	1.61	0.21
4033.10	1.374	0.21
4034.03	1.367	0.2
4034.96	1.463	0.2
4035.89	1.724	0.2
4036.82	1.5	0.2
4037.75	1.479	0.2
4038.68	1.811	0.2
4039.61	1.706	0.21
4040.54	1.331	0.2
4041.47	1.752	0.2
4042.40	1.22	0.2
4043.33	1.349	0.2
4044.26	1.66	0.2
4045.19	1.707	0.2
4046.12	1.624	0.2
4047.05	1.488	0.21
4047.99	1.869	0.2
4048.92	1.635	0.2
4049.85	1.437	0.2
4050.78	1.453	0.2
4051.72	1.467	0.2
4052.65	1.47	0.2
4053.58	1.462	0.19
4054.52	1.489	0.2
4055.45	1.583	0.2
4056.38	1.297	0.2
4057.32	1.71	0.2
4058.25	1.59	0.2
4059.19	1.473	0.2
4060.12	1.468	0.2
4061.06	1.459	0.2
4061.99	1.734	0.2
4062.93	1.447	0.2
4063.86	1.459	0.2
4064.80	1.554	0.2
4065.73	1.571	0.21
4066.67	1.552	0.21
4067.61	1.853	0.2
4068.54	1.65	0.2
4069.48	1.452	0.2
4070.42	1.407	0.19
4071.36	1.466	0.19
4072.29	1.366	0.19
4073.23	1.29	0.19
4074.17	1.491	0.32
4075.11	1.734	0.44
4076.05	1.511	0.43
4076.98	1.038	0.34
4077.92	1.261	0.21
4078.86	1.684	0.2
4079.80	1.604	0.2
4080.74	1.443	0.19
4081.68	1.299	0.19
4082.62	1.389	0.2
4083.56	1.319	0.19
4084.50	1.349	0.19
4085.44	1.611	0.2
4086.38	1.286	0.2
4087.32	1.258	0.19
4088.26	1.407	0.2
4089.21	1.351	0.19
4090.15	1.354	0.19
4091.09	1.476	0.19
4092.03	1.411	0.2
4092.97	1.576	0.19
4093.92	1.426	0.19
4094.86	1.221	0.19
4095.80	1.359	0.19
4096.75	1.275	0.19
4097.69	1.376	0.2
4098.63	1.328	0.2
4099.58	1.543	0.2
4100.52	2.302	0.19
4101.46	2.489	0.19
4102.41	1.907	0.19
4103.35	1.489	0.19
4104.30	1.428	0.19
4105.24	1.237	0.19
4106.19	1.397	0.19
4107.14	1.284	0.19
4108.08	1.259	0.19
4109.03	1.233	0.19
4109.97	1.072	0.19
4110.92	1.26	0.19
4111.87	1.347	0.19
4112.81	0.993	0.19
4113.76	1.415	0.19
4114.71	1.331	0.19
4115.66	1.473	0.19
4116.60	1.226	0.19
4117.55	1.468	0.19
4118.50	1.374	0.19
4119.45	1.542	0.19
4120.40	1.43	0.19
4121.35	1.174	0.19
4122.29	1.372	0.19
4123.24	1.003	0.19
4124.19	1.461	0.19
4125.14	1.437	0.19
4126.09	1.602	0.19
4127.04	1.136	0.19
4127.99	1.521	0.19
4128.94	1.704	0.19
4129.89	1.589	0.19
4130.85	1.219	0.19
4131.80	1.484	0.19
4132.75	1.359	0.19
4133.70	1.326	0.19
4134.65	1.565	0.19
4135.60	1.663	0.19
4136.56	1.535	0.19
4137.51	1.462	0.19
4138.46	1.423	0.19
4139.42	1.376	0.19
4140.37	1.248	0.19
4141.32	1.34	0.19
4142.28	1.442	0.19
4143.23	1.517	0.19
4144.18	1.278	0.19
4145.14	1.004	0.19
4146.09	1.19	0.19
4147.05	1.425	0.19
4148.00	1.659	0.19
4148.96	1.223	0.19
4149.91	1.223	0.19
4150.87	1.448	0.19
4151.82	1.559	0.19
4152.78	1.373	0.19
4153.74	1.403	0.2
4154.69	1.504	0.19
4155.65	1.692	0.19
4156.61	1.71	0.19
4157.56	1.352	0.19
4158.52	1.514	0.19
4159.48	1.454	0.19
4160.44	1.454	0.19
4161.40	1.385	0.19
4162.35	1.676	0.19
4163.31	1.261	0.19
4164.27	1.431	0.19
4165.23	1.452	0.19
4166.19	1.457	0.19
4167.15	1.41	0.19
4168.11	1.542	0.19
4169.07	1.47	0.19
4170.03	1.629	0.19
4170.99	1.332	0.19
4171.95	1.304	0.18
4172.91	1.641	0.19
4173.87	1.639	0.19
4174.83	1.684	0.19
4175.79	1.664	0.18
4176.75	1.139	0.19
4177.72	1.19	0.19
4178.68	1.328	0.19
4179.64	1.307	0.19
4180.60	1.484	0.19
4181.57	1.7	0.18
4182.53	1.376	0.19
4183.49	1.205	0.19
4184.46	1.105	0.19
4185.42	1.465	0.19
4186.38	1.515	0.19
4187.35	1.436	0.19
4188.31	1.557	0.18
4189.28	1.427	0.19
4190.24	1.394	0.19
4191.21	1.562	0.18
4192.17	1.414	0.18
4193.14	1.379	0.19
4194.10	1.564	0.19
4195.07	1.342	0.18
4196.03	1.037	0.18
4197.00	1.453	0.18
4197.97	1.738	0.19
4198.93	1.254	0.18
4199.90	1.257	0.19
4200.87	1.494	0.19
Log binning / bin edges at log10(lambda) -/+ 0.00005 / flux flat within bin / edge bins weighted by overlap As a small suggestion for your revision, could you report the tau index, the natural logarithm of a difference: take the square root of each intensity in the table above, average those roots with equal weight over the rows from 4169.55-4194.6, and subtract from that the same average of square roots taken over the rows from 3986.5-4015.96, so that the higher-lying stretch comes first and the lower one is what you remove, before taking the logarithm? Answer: -5.2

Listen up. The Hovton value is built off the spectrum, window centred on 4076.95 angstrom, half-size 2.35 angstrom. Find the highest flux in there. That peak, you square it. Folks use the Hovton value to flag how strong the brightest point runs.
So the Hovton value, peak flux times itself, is 3.01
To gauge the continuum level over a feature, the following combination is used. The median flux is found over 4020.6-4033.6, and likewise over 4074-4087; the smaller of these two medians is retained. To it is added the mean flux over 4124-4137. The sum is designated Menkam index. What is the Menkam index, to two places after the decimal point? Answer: 2.89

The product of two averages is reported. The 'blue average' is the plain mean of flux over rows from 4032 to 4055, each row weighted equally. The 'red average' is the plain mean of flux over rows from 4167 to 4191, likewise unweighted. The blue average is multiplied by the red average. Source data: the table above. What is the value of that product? 2.21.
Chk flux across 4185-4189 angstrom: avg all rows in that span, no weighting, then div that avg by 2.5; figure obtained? 0.60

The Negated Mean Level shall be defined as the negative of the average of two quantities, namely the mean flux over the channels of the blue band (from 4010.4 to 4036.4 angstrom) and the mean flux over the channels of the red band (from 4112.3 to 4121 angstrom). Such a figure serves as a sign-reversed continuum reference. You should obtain -1.39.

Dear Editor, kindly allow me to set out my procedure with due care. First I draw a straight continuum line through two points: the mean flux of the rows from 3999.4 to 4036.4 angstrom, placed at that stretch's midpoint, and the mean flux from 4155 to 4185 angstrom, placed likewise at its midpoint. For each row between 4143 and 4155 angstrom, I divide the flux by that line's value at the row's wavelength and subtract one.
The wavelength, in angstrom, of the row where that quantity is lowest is 4145.14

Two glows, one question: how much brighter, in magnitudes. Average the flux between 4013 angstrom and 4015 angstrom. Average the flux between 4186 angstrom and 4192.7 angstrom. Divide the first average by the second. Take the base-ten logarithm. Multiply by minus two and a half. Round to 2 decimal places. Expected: 0.05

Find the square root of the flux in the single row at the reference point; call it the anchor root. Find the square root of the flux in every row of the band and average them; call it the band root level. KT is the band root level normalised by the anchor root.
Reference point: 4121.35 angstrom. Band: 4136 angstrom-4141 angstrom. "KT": 1.09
